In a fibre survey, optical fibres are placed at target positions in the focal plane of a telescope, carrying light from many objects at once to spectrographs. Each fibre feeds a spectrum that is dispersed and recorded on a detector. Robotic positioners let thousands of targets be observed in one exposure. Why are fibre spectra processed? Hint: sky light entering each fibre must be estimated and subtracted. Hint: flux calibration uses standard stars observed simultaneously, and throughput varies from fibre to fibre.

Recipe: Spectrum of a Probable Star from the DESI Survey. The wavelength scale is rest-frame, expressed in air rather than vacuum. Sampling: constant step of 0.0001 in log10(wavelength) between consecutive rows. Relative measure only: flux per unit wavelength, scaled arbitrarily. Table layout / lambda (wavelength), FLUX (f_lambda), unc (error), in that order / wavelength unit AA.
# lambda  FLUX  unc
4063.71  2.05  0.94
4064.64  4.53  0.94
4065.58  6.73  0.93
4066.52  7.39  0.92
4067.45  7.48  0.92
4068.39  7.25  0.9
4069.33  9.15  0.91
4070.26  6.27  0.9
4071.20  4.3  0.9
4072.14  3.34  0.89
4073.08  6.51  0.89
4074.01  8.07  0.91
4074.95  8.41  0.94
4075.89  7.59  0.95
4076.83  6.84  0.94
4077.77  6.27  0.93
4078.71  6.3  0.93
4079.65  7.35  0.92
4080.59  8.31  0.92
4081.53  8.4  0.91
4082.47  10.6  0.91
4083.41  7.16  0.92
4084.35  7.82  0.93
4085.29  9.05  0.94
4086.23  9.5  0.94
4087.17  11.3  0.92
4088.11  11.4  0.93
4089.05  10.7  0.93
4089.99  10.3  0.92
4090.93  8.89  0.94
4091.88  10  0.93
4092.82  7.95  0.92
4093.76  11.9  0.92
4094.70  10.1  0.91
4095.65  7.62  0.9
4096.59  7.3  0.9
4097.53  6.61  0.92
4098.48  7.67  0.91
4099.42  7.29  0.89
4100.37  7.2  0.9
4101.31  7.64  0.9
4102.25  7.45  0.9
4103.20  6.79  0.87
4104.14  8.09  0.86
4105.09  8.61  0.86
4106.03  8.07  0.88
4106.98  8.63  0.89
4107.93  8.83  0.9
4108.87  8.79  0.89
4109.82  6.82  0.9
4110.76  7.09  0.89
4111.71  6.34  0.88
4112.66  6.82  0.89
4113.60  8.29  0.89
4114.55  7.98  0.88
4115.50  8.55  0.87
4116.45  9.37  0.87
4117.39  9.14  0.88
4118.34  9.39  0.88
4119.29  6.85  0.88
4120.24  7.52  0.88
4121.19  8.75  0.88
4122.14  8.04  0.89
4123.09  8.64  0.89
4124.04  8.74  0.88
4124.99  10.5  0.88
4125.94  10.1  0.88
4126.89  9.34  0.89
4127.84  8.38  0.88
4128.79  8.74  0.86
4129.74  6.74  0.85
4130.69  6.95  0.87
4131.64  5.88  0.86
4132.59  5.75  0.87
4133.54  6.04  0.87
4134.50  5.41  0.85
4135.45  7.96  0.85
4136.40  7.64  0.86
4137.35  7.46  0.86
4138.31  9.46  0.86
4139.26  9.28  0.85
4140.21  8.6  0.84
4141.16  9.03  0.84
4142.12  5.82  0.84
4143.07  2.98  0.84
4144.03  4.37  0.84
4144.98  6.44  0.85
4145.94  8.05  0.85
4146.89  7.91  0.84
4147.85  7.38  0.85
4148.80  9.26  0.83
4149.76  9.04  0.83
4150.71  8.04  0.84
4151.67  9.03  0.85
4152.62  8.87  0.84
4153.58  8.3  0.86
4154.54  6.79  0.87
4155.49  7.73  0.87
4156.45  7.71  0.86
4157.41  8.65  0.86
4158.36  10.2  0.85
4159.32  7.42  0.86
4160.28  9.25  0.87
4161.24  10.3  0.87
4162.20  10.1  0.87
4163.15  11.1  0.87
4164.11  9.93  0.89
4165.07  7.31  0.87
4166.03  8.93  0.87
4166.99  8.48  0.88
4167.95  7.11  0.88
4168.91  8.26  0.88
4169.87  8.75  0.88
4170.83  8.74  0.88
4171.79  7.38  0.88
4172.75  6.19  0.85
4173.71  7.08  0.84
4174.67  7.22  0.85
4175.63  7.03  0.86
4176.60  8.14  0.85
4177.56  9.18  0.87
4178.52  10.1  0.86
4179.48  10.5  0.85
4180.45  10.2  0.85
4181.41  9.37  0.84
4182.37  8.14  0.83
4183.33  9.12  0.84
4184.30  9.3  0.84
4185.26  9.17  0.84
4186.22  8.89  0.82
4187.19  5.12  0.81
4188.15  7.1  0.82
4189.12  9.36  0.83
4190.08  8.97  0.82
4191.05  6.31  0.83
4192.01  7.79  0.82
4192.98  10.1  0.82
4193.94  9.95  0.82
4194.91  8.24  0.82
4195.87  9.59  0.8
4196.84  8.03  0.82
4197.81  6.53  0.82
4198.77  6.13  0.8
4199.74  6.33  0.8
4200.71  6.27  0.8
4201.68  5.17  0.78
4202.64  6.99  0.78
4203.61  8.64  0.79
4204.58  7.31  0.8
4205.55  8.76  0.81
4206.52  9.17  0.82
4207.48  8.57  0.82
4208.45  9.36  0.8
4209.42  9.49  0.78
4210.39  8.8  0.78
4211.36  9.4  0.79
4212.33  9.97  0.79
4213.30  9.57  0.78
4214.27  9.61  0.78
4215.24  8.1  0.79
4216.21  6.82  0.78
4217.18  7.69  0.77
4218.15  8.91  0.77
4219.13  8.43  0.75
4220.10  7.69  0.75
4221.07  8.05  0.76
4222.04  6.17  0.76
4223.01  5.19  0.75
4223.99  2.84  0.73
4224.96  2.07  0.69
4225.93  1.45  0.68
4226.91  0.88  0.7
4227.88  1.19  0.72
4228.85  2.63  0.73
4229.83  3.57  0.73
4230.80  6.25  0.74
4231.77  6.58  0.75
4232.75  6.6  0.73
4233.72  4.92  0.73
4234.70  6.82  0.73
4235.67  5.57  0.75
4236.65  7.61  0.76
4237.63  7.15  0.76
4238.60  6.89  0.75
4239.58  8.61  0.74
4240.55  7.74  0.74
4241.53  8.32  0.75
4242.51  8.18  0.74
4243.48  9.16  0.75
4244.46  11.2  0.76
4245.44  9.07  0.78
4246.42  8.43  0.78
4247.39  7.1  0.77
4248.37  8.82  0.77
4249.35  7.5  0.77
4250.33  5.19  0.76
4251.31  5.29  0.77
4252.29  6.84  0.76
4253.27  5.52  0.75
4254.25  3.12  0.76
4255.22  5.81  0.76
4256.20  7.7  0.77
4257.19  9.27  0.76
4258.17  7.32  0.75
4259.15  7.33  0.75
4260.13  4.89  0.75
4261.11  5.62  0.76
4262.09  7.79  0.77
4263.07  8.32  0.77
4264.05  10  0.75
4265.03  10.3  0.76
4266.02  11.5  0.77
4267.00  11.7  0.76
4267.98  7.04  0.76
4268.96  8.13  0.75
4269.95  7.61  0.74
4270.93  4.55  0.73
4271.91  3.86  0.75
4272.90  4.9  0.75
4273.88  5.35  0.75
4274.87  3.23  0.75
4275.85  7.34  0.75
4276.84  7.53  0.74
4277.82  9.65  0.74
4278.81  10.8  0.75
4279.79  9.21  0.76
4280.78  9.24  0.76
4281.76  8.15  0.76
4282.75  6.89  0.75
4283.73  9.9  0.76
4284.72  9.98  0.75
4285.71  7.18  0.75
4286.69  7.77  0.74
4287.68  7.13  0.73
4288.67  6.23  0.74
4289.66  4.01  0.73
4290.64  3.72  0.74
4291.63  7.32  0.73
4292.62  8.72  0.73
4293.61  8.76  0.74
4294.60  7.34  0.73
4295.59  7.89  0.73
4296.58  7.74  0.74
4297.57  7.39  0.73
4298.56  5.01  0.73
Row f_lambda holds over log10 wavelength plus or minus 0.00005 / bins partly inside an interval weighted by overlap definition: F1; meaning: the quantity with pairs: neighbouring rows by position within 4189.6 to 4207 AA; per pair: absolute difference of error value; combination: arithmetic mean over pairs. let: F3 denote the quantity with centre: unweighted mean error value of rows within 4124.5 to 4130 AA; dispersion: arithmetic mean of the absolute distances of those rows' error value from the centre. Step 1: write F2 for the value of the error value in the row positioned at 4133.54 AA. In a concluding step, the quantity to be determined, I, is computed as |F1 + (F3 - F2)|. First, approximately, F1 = 0.0082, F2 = 0.870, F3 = 0.0122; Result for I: 0.85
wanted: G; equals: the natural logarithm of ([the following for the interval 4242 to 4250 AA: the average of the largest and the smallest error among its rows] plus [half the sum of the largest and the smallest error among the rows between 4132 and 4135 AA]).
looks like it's 0.482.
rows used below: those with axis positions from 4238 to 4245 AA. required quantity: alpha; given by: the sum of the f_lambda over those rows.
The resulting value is 60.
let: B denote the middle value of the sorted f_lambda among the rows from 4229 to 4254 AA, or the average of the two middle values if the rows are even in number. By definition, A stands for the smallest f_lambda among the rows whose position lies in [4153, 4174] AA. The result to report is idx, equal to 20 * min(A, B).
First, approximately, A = 6.19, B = 7.1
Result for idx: 124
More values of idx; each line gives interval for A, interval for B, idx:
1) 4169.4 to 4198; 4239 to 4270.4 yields 102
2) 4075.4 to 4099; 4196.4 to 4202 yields 125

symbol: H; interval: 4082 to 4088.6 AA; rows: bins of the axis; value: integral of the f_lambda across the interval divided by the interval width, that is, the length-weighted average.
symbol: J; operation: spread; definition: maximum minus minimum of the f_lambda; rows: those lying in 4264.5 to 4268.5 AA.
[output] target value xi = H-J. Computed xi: 4.9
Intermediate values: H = 9.6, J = 5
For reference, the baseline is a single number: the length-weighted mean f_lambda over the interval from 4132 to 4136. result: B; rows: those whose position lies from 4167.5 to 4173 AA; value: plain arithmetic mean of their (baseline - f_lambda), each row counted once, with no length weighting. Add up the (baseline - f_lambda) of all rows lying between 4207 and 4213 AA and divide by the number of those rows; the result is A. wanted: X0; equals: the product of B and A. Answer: 4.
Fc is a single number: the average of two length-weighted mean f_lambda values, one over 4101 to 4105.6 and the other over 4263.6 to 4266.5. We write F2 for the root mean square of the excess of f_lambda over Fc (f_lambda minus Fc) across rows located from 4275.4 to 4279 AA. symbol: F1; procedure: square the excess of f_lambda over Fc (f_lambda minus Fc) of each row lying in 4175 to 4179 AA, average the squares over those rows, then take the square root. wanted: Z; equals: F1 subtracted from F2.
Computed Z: 0.2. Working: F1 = 1.3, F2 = 1.5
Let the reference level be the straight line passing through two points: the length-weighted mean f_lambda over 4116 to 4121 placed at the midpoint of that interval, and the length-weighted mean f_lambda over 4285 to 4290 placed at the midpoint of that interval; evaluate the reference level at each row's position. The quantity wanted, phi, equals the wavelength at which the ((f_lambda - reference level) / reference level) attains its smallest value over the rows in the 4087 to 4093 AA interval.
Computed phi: 4092.82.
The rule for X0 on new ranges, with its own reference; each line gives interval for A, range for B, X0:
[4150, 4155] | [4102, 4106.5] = 3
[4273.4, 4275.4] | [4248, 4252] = -1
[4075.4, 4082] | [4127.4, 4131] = 1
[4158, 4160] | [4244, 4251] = 5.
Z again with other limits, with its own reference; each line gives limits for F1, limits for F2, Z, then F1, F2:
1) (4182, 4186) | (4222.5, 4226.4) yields 5.9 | 0.5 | 6.4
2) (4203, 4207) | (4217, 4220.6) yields 0.1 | 1.0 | 1.1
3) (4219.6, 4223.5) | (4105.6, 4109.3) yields -2.0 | 2.6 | 0.7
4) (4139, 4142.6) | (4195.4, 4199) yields 0.4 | 1.7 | 2.1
